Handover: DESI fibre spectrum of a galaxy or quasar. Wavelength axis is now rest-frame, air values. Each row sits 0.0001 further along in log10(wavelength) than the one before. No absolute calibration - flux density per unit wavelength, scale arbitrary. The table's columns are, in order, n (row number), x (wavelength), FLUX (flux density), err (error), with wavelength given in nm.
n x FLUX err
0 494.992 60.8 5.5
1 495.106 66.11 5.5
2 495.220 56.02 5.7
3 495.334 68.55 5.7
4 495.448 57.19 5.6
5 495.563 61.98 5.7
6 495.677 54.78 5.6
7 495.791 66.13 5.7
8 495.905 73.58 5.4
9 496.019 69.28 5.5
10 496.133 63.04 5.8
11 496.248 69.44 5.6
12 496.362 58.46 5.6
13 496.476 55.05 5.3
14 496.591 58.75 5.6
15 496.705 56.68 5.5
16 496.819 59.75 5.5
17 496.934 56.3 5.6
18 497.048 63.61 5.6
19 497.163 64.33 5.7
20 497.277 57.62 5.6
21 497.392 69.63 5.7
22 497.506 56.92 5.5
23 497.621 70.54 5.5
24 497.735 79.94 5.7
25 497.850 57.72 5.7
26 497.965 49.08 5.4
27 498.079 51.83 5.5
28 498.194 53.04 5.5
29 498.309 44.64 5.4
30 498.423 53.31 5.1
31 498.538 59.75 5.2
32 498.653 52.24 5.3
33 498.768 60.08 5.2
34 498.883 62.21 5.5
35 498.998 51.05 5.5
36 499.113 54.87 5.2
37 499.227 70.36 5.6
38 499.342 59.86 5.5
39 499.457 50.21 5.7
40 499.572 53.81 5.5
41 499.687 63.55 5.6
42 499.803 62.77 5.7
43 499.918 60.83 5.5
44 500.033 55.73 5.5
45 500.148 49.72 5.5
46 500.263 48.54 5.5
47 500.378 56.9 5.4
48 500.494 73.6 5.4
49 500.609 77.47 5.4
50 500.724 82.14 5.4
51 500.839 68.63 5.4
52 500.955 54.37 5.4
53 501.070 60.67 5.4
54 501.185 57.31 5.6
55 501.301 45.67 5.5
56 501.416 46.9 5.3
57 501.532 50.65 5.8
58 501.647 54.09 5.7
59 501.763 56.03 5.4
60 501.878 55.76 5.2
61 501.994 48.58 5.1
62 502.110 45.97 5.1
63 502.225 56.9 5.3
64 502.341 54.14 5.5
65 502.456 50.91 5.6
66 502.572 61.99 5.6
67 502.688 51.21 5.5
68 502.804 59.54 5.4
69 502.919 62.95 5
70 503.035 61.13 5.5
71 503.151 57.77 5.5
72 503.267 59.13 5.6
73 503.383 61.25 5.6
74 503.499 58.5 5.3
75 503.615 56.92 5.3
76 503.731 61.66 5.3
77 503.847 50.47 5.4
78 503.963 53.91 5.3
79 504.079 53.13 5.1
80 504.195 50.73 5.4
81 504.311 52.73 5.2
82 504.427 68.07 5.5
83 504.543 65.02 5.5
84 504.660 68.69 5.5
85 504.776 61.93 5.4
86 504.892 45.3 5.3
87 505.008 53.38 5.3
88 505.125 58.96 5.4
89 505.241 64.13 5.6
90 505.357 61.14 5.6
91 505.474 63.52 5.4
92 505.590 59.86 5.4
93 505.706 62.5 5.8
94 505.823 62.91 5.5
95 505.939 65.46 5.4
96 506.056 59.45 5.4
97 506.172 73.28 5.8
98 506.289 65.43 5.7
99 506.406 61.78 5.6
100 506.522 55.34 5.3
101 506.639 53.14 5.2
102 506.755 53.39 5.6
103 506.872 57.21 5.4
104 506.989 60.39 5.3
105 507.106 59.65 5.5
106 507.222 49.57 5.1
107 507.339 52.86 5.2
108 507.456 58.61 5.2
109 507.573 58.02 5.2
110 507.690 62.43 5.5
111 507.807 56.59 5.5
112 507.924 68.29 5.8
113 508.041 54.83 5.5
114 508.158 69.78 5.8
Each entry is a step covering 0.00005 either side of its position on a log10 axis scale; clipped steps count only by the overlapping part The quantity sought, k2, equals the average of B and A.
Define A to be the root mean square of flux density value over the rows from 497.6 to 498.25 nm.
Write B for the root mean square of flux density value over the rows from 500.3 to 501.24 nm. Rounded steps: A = 61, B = 67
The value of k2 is 64.2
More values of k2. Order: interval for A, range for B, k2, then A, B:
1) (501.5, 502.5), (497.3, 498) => 58.7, 53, 65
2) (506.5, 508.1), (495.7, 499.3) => 59.1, 57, 61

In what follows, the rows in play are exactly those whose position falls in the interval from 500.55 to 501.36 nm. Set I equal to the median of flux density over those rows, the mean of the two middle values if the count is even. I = 60.7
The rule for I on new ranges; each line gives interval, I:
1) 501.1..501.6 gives 48.8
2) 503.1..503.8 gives 58.8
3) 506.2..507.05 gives 57.2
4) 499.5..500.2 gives 58.3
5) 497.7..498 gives 57.7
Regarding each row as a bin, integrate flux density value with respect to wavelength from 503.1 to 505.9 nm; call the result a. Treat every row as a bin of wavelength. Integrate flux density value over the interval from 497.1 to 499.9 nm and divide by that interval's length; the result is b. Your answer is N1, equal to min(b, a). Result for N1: 58.7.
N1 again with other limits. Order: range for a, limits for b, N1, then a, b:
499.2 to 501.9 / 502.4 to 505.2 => 57.8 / 159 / 57.8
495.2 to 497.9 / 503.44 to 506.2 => 59.5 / 170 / 59.5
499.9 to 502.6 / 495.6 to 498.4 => 60.8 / 154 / 60.8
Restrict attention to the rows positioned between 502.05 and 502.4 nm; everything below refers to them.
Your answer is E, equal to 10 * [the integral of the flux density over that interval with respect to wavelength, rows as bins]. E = 183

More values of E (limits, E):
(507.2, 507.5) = 162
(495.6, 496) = 261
